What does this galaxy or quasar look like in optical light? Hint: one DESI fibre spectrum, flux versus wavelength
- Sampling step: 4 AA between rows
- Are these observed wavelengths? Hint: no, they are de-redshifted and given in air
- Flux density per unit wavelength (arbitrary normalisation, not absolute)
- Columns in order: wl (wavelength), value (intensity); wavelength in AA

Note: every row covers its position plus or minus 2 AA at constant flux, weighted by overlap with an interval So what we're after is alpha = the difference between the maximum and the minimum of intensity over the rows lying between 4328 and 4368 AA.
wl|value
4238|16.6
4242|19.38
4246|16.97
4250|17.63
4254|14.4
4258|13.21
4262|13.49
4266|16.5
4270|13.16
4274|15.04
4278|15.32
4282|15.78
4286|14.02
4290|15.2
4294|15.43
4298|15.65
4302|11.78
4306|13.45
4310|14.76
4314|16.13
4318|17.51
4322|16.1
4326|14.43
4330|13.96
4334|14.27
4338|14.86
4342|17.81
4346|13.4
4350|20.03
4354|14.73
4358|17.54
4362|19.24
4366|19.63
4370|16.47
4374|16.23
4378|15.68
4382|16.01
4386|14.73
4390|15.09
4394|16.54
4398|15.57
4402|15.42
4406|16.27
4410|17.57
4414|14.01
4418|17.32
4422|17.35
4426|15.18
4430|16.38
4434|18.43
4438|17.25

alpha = 6.6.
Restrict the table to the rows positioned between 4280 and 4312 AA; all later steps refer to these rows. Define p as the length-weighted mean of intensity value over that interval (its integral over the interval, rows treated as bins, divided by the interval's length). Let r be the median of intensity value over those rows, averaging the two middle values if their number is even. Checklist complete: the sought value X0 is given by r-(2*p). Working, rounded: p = 14.5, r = 15.0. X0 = -14.0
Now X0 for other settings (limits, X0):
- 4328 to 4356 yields -16.4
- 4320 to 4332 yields -15.2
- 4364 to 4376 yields -18.4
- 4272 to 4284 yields -15.4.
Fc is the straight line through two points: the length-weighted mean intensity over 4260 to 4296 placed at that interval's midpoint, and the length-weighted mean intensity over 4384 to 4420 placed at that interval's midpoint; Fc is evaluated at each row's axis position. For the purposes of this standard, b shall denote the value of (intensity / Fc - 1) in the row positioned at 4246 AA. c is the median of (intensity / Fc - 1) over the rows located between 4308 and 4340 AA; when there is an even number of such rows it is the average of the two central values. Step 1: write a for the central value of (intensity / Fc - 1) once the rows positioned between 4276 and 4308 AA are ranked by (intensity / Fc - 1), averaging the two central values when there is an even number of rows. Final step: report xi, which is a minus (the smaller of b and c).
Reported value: 0.050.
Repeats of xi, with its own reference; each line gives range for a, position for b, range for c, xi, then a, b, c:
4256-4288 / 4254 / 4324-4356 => 0.026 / -0.025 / -0.02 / -0.051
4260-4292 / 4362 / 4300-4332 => 0.053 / 0.014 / 0.24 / -0.039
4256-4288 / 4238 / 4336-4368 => -0.164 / -0.025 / 0.14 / 0.145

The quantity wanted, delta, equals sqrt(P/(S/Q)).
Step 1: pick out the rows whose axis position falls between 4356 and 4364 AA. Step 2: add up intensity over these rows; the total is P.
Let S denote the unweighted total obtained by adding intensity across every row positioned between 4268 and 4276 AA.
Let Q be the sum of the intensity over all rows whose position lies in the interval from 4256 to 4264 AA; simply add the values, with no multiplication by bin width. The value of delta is 5.90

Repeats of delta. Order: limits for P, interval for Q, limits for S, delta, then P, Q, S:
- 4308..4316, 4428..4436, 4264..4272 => 6.02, 31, 34.8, 29.7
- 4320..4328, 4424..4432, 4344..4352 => 5.37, 31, 31.6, 33.4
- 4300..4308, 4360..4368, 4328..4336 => 5.89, 25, 38.9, 28.2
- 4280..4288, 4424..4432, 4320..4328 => 5.55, 30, 31.6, 30.5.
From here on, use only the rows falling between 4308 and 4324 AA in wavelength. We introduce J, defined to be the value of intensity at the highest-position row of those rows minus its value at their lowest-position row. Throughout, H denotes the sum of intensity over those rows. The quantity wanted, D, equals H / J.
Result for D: 48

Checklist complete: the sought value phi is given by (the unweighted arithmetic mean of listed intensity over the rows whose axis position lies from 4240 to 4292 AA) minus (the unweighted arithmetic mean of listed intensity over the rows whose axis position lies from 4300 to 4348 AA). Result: 0.5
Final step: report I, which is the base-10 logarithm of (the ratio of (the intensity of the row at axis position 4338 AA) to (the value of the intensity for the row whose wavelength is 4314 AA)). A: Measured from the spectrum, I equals -0.04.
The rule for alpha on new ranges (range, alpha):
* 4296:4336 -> 5.7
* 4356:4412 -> 4.9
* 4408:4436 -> 4.4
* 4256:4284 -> 3.3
